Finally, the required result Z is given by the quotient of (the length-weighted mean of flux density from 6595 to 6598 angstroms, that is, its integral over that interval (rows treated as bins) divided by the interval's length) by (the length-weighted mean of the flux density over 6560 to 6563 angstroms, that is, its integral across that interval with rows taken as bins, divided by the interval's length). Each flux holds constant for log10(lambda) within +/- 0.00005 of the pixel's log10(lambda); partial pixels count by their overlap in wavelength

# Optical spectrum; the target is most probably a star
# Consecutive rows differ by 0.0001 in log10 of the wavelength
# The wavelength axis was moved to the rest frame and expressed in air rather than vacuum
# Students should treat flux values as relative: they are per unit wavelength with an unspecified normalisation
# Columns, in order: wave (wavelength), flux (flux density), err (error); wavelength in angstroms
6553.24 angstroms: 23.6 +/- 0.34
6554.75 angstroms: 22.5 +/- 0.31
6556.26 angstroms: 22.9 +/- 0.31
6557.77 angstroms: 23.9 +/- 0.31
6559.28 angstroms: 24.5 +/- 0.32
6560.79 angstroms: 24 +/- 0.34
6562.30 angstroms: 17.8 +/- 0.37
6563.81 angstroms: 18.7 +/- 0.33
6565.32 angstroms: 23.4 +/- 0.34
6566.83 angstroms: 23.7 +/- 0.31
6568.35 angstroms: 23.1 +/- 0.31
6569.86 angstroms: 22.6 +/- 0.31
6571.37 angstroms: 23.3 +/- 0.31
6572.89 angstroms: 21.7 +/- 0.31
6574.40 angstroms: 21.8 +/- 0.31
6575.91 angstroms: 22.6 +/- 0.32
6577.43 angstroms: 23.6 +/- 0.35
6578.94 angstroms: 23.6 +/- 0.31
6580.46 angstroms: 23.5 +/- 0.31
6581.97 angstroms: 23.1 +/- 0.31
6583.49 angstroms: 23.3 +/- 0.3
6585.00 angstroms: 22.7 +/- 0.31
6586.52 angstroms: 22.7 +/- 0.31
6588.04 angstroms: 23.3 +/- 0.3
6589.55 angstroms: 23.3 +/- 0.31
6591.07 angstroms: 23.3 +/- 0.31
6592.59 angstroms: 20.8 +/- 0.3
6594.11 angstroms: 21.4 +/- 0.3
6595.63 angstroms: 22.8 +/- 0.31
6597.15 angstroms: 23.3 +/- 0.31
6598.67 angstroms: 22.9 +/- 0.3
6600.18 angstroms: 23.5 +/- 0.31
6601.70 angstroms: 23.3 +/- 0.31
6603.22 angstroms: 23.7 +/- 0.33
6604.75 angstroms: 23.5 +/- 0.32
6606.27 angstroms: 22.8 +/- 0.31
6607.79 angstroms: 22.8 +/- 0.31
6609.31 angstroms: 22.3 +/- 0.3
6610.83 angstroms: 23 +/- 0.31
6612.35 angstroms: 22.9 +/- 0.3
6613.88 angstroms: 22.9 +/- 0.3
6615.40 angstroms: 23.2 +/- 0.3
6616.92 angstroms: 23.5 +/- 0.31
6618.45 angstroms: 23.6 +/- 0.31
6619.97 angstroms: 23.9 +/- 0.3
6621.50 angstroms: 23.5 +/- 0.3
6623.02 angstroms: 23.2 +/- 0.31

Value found 1.10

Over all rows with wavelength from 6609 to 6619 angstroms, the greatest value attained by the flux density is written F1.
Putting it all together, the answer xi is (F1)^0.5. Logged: 4.86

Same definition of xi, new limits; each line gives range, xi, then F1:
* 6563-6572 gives 4.87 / 23.7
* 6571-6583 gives 4.86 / 23.6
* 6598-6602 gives 4.85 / 23.5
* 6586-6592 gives 4.83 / 23.3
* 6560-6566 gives 4.90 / 24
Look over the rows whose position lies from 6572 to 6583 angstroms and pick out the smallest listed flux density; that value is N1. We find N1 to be 21.7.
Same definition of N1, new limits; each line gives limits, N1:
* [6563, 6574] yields 18.7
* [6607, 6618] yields 22.3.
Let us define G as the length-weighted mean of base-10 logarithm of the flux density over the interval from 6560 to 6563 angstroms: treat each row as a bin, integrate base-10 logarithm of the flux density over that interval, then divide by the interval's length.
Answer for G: 1.32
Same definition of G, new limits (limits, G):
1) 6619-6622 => 1.37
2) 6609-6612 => 1.36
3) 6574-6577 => 1.35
